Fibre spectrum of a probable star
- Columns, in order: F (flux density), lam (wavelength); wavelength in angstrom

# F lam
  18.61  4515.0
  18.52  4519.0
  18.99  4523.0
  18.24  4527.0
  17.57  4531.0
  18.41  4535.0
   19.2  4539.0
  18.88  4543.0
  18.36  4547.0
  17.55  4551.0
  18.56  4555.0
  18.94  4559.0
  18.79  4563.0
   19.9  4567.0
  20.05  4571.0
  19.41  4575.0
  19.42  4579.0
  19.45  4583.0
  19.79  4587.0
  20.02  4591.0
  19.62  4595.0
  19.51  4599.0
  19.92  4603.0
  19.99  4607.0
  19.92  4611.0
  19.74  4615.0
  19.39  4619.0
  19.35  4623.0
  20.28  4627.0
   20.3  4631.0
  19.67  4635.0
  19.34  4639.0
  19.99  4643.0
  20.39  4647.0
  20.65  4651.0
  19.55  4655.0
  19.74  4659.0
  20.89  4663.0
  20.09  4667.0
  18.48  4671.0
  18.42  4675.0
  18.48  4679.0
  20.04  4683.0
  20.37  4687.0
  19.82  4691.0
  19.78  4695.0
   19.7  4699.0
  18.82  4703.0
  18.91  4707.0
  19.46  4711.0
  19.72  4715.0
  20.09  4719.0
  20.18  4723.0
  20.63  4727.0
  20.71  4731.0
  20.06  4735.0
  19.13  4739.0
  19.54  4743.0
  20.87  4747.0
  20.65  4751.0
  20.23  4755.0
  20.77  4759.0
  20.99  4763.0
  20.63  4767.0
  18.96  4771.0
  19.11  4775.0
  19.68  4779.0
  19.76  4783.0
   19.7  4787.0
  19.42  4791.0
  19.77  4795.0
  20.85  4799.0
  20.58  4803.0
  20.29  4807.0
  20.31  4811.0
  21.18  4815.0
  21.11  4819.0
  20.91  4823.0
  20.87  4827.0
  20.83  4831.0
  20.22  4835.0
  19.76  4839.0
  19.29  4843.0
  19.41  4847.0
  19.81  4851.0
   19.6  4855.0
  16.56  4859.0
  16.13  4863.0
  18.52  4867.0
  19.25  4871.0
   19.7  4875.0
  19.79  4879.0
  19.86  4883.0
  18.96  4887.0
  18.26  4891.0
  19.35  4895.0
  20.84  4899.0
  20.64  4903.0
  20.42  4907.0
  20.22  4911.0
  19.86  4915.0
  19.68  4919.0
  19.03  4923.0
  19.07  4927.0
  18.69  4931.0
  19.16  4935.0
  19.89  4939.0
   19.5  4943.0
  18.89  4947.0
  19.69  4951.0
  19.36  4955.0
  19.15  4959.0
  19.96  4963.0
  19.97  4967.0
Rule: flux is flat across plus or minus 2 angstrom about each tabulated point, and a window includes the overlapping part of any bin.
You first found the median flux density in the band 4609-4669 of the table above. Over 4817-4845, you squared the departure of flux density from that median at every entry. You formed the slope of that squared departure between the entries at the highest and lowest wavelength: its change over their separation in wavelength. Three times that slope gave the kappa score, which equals -0.13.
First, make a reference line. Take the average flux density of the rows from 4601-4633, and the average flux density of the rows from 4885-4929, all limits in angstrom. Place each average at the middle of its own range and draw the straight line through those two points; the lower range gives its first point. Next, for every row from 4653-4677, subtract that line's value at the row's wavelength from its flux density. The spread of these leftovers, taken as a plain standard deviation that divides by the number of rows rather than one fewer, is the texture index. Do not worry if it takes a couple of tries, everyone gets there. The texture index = 0.87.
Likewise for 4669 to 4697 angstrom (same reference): 0.79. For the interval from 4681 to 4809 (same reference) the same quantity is 0.62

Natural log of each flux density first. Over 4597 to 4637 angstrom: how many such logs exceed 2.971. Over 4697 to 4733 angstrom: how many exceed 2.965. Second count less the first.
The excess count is 0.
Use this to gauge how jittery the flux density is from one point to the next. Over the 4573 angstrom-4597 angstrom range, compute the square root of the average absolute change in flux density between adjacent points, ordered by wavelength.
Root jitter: 0.45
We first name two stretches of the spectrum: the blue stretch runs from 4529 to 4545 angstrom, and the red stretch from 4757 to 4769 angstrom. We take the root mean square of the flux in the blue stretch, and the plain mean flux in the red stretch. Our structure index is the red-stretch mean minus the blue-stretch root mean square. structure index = 2.3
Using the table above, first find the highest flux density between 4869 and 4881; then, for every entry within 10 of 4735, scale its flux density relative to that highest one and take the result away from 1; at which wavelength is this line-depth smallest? 4731.0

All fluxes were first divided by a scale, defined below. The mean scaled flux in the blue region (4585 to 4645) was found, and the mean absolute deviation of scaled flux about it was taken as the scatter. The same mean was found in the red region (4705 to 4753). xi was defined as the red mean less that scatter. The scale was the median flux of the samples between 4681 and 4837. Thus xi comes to 0.978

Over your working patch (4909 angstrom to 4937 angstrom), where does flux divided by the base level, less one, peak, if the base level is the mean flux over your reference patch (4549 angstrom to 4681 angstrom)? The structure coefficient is 4911.0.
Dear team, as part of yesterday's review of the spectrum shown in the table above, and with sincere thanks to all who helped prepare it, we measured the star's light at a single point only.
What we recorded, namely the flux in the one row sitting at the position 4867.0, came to 18.52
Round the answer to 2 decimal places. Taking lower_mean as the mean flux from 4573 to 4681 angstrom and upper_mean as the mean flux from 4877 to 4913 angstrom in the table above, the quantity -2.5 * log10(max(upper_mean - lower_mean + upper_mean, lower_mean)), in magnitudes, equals -3.25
